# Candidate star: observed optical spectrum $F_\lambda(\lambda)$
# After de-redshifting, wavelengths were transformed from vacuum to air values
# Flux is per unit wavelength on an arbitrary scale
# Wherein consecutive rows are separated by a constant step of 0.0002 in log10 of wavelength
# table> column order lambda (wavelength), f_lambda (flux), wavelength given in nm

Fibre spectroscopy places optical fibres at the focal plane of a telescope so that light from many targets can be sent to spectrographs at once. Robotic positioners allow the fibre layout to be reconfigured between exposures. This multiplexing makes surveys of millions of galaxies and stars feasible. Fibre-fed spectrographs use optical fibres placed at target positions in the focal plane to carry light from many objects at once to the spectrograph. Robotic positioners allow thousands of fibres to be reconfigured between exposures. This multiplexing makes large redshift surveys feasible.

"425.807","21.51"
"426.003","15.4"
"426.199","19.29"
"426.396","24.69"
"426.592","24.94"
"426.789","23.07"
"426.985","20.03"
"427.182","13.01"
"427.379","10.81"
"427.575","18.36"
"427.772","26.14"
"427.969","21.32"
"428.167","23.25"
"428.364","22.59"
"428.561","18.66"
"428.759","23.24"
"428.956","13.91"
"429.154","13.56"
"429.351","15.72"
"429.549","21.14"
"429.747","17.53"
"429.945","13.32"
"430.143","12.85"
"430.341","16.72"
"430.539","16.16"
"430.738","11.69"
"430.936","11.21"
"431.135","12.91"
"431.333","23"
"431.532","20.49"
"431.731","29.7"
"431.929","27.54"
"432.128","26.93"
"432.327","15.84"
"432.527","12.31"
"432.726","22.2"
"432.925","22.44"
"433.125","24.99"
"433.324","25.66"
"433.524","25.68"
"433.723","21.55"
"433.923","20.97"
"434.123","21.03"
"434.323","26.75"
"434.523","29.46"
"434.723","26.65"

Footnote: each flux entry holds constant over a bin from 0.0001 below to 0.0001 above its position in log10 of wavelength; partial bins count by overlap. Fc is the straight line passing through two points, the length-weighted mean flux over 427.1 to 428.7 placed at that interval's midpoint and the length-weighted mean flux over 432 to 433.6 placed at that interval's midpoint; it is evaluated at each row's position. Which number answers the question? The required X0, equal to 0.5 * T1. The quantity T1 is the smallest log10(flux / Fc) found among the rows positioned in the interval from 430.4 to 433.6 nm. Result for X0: -0.137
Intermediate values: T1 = -0.274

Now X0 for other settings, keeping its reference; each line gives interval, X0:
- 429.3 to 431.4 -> -0.137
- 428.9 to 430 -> -0.094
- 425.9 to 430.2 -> -0.124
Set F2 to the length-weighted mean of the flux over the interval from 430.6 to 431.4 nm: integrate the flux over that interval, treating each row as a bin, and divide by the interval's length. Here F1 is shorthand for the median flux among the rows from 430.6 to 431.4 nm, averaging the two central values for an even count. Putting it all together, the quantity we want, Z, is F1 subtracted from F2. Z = 2.1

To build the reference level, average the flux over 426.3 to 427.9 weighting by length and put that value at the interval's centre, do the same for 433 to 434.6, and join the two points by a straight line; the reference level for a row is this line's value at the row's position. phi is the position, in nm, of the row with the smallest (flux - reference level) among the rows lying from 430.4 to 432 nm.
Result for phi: 430.936 nm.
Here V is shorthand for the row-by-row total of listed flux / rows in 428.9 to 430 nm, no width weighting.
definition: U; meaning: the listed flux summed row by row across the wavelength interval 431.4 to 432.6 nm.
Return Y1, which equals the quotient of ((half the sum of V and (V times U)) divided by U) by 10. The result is 4.8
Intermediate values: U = 133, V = 95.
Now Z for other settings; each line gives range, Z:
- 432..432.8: 0.5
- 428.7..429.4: 1.5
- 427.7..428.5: 0.1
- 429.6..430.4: 0.4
